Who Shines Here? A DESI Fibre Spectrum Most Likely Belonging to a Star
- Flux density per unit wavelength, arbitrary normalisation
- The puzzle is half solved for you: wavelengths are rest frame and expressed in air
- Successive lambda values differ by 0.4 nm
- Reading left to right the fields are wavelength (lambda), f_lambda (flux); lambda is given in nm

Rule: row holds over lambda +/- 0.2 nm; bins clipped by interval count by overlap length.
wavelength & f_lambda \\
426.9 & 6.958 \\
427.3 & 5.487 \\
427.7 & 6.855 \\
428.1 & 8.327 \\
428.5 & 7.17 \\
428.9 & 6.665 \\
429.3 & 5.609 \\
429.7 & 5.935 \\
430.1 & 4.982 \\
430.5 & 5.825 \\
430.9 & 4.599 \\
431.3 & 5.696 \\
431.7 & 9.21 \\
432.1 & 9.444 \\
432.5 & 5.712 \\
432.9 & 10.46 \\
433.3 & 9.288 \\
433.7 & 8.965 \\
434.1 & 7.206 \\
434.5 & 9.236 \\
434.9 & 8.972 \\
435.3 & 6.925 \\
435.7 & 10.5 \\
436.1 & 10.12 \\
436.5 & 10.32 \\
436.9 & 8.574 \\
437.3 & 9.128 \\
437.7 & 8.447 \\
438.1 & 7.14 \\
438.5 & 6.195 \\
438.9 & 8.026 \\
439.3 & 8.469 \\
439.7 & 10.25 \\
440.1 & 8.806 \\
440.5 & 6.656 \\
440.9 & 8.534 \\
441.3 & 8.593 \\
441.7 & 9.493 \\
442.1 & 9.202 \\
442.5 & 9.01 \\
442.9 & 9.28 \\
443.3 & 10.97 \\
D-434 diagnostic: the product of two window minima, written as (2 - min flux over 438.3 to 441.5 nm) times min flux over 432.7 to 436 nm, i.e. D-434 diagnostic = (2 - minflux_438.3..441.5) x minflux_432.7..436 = -29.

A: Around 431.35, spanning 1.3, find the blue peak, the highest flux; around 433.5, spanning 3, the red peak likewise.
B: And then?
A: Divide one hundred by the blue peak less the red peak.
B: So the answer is -80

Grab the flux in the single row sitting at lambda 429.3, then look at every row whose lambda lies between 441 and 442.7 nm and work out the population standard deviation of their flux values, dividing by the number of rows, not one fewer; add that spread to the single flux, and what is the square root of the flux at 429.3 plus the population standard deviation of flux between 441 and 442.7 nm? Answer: 2.4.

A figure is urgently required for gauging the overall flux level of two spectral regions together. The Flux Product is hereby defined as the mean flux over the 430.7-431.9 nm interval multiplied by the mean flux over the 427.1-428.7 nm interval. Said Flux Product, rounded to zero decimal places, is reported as 45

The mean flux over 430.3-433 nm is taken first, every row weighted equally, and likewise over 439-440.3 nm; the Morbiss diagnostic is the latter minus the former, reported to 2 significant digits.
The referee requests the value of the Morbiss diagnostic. 1.9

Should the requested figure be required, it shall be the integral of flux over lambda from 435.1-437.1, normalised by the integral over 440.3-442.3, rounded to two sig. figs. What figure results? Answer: 1.1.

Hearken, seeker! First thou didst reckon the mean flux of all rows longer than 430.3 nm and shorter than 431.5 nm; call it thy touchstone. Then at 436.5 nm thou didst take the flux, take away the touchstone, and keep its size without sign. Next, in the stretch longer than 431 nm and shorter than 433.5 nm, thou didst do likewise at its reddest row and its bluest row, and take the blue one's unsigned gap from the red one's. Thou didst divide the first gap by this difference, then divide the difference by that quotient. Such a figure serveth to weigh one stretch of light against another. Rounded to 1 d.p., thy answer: 2.6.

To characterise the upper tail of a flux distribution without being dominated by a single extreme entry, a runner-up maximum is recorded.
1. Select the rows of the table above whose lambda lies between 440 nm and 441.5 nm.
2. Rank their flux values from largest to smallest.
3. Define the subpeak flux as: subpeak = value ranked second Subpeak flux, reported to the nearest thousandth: 8.593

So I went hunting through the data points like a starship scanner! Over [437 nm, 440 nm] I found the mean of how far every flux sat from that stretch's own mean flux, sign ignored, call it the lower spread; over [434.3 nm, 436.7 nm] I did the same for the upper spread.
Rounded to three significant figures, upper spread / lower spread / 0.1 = 10.1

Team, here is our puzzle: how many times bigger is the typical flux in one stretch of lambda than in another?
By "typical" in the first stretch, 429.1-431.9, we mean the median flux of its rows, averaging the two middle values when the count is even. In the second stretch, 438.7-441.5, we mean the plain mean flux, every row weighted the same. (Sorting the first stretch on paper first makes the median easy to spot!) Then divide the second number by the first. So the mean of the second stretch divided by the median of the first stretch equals 1.5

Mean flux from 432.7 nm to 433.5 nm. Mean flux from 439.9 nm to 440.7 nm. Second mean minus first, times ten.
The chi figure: -21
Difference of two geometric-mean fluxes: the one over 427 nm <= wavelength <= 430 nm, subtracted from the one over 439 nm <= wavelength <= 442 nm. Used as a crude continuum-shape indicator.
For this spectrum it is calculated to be 2.1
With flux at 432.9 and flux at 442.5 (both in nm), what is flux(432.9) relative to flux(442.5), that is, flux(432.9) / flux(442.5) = 1.16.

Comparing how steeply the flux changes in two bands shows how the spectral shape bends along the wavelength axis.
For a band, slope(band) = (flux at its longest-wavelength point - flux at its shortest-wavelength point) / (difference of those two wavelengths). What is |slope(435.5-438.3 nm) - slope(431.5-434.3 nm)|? 0.6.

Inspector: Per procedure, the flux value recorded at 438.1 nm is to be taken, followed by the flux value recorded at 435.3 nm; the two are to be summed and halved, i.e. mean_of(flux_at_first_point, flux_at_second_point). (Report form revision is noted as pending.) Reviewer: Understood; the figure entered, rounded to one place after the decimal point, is 7.0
